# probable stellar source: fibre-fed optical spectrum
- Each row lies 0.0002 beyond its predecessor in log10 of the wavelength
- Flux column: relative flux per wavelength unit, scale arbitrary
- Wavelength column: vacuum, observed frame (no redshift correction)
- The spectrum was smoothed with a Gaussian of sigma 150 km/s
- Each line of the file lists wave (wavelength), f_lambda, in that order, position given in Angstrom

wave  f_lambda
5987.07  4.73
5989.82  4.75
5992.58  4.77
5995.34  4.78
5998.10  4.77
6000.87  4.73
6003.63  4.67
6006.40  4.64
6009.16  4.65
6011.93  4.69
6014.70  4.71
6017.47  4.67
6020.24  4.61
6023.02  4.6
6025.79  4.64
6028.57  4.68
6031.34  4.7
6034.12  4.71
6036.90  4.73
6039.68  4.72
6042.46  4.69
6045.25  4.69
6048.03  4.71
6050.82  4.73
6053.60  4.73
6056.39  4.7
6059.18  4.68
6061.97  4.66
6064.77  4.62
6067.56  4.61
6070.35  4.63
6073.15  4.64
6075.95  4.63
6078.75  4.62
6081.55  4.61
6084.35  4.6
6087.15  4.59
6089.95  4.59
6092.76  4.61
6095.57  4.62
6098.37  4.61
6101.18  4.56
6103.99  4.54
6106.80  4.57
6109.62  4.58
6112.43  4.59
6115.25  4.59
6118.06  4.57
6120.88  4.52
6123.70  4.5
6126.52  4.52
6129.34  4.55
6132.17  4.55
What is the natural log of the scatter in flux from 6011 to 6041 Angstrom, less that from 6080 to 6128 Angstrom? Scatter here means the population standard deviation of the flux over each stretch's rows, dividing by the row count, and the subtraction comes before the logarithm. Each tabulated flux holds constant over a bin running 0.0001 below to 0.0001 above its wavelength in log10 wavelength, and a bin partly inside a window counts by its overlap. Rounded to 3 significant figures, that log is -4.92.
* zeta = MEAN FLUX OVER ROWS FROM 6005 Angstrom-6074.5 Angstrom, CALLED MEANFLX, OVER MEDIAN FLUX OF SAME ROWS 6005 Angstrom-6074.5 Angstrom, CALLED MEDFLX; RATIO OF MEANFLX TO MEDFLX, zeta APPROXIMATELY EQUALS 0.999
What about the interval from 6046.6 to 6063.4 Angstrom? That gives 0.999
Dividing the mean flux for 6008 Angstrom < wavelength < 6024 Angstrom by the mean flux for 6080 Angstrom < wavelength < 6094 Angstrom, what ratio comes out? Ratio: 1.012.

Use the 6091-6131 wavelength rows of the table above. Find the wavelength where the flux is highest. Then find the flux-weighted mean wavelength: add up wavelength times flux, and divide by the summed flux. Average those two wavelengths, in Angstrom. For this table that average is 6103.3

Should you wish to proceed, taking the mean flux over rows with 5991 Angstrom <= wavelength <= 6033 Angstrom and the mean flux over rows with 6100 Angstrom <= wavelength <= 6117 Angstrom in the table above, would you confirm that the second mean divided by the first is 0.975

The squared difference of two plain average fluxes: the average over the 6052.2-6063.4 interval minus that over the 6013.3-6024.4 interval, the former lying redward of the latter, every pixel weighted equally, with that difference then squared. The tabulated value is 0.002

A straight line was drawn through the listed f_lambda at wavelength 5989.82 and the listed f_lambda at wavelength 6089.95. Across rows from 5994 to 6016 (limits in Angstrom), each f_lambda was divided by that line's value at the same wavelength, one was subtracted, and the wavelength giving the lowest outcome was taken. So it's 6006.40 Angstrom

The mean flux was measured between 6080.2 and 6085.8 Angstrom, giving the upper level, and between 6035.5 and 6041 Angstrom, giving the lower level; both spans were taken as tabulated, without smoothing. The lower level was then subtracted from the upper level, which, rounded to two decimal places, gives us -0.12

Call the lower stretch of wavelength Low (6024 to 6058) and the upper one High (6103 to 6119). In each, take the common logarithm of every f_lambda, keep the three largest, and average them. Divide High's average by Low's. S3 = 0.98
